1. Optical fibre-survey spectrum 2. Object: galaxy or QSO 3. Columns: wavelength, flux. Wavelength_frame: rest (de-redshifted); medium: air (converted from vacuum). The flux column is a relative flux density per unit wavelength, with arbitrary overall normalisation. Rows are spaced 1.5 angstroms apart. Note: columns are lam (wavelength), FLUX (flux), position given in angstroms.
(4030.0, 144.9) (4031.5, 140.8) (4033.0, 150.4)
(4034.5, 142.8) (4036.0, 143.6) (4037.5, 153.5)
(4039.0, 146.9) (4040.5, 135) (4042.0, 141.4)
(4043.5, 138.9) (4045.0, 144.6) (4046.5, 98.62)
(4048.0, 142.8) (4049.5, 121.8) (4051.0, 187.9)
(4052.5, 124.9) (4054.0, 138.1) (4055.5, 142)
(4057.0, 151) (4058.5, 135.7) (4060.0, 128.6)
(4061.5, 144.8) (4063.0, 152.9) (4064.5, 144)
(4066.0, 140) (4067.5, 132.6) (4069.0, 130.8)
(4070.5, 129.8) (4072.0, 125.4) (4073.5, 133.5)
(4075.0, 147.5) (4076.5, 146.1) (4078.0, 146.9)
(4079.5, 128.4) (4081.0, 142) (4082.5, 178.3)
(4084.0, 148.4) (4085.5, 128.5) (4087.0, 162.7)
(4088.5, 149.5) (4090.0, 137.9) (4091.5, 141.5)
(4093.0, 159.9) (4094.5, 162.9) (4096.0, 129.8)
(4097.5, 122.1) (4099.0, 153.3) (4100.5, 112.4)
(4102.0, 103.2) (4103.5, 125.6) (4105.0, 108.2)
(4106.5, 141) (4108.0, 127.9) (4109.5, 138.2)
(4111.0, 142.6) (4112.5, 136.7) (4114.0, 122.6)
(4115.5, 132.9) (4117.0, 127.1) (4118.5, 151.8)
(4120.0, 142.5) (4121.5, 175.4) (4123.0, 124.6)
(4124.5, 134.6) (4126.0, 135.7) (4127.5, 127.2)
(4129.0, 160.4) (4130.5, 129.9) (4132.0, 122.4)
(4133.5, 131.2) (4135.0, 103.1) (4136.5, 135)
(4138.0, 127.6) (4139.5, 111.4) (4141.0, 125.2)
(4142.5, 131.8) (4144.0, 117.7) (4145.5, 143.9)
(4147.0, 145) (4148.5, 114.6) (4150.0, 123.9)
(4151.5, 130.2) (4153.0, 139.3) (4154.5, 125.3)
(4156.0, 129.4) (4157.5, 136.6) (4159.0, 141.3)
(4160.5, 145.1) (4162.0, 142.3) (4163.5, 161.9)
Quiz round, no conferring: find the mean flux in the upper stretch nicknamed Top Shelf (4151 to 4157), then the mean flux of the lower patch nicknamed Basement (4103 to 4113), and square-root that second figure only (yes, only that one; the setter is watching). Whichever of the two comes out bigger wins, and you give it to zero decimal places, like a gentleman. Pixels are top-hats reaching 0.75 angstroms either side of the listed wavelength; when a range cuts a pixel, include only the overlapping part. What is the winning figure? 131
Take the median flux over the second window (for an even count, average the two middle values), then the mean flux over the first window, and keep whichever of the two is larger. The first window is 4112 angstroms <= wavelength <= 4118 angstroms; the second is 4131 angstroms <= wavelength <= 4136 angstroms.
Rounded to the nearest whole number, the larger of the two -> 130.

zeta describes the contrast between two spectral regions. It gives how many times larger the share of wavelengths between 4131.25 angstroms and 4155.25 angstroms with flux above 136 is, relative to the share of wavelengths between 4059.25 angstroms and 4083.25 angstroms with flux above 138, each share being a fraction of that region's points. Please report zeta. 0.33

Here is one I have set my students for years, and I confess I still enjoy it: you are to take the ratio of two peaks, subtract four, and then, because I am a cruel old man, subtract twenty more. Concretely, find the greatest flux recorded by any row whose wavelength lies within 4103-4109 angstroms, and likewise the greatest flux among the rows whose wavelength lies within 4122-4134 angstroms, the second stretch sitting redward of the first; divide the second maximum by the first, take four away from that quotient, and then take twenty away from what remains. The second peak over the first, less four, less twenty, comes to -22.9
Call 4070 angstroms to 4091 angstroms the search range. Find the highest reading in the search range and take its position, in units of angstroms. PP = 4082.5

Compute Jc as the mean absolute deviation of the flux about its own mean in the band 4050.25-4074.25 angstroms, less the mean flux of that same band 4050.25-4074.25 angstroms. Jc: -130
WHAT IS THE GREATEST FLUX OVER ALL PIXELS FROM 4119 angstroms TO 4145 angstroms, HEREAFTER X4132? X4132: 175.4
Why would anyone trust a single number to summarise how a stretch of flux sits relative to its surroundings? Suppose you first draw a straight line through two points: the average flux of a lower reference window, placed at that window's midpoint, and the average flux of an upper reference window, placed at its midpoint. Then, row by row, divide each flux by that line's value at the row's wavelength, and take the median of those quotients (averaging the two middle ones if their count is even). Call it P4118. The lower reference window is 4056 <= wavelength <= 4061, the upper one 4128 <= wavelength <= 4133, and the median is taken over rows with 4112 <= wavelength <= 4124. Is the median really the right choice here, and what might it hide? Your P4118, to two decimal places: 0.98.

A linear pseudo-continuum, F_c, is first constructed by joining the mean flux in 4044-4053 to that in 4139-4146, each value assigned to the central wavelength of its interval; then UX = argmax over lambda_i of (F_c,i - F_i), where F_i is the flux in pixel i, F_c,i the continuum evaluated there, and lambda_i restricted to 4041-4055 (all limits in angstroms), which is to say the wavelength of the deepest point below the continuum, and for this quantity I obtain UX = 4046.5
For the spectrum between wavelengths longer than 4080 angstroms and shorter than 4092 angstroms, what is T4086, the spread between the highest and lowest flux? 50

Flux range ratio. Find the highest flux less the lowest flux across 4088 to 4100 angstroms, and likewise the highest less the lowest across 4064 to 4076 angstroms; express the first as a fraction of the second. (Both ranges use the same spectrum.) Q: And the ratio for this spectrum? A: 1.8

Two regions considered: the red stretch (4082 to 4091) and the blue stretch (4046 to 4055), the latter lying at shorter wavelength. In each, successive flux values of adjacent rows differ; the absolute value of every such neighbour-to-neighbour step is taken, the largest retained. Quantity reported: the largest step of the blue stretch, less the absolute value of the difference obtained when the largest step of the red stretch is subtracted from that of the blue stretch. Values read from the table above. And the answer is 34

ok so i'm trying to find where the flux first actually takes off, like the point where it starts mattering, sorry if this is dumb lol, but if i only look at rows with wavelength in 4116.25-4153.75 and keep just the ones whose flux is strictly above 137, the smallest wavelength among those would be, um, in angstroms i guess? 4118.5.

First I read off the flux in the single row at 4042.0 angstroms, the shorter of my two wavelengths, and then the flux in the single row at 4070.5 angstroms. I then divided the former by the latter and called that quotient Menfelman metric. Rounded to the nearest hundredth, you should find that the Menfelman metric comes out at 1.09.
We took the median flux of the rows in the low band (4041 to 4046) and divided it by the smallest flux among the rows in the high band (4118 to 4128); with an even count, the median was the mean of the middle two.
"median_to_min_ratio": 1.13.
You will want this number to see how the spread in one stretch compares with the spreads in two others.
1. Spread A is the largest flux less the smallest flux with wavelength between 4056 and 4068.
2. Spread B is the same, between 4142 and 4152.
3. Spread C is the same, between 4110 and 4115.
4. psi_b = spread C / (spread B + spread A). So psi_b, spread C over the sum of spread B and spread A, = 0.37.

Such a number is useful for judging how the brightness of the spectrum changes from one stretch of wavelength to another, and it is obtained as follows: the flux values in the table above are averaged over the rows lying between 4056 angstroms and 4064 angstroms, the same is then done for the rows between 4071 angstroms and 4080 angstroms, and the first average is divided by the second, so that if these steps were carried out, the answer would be 1.03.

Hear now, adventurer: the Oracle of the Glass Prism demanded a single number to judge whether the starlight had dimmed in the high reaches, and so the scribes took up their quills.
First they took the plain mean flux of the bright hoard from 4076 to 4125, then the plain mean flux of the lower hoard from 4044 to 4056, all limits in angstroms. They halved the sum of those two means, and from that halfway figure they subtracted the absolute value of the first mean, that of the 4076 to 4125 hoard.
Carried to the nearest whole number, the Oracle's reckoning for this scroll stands -1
